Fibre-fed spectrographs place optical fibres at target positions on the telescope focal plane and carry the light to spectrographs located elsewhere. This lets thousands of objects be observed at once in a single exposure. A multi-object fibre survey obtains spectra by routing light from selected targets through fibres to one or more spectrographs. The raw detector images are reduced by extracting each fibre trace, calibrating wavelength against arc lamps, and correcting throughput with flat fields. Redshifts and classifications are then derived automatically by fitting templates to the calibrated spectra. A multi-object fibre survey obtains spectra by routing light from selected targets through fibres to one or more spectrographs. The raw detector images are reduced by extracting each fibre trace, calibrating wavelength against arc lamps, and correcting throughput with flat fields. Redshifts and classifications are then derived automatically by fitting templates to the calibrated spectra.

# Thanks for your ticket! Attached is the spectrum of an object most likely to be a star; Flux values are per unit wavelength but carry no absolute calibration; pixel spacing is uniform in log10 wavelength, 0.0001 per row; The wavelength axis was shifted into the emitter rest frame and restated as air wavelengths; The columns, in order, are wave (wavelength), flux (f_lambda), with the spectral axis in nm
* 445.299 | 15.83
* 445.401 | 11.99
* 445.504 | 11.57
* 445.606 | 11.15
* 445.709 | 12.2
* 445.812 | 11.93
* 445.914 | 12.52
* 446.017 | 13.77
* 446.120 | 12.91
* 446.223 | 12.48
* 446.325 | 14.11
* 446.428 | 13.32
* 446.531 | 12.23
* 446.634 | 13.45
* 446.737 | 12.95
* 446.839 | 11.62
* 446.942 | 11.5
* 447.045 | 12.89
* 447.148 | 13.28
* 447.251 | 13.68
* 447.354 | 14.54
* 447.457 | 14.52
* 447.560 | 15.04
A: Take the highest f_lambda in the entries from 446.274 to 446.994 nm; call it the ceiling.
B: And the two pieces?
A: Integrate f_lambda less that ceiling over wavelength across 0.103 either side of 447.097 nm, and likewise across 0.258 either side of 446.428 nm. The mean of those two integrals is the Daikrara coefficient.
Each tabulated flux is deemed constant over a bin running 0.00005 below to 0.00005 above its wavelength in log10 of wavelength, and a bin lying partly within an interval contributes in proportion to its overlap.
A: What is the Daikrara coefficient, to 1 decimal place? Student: -0.4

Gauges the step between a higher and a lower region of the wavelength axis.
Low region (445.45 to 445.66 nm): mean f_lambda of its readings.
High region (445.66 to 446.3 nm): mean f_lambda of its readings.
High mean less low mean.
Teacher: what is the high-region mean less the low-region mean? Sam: 1.3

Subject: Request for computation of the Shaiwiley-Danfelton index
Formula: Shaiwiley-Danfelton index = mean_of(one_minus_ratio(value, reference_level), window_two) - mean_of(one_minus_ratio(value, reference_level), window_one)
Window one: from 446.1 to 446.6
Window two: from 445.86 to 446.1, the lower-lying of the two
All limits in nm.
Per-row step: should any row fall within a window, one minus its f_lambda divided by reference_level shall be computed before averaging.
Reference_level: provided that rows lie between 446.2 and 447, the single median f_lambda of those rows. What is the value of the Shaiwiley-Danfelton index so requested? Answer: -0.01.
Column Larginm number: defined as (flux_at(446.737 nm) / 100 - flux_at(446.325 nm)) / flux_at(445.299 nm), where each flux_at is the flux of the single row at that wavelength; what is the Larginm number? -0.88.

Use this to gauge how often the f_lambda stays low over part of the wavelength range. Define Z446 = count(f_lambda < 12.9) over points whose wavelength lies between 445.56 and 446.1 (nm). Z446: 4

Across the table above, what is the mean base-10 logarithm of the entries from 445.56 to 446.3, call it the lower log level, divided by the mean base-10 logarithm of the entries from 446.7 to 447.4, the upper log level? 0.99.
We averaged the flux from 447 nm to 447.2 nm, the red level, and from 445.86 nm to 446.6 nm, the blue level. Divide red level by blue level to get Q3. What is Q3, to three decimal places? 1.003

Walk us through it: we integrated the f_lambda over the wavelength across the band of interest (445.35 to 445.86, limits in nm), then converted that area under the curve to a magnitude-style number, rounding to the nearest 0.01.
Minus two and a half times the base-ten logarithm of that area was -1.95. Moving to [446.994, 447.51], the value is -2.13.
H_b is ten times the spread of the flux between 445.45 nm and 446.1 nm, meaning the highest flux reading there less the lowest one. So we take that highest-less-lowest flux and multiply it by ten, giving 26.2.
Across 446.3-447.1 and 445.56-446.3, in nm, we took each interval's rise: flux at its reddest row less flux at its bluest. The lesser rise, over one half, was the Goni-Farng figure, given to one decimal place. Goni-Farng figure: -2.4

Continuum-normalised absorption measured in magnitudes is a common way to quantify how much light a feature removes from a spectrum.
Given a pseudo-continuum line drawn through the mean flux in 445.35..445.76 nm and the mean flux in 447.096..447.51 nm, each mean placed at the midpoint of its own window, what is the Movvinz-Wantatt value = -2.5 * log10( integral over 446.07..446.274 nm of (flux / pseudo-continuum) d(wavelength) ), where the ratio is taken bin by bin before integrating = 1.7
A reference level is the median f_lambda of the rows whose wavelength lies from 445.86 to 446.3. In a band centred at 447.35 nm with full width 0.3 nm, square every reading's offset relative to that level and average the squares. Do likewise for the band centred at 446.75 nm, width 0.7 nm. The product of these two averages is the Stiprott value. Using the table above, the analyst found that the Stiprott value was 1.40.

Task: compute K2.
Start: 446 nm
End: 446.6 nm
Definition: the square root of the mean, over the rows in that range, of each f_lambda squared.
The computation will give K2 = 13.15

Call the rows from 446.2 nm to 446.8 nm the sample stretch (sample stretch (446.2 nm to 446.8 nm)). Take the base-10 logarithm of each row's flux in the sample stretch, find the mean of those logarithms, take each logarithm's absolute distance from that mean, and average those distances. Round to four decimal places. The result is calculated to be 0.0178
